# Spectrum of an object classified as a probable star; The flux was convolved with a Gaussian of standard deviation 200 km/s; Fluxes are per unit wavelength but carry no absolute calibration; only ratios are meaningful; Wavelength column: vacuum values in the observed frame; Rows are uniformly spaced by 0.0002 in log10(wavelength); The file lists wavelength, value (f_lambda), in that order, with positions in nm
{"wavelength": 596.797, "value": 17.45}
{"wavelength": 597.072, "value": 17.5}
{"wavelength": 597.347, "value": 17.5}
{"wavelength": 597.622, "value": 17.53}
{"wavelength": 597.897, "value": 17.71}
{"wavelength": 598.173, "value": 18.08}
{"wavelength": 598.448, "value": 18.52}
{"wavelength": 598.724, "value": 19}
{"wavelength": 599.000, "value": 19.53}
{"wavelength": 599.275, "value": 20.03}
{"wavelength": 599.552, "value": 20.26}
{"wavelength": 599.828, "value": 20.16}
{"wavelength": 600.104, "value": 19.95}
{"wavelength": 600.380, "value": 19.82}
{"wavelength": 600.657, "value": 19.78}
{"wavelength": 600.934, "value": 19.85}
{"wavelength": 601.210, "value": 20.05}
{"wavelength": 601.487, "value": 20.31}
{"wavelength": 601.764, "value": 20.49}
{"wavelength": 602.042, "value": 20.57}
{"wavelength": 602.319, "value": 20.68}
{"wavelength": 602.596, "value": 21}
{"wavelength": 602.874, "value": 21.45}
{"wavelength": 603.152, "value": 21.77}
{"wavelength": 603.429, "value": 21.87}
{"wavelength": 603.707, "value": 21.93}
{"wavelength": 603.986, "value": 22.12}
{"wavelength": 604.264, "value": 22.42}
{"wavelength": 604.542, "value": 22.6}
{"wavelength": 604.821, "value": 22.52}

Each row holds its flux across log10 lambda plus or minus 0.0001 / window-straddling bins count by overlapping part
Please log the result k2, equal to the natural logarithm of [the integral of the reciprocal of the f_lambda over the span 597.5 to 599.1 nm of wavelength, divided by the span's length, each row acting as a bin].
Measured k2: -2.91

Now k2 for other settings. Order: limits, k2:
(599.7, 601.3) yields -2.99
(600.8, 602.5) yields -3.01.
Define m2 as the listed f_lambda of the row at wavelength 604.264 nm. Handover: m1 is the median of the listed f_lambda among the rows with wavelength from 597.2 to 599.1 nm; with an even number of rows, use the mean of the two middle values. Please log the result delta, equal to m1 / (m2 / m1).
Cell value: 14.6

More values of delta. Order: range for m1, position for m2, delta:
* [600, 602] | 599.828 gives 19.7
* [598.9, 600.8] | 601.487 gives 19.6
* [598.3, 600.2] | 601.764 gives 19.4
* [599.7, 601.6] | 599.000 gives 20.4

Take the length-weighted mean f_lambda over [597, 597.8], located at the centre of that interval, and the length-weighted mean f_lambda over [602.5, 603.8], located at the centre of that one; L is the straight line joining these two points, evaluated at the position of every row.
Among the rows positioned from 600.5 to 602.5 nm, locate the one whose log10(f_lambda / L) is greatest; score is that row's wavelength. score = 600.657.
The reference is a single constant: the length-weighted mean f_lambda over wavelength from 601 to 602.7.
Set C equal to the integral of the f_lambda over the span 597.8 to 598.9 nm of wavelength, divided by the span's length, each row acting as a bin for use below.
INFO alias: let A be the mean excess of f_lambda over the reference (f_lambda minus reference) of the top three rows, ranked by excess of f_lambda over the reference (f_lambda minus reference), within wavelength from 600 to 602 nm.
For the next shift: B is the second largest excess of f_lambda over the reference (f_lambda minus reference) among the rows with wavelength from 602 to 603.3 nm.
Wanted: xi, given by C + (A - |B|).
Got 17.2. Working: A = -0.2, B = 1.0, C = 18.4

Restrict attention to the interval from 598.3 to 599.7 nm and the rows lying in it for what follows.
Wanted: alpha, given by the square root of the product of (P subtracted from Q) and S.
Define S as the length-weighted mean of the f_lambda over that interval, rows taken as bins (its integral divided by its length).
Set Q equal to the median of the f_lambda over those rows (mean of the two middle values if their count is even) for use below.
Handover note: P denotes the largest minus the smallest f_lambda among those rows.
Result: 18.6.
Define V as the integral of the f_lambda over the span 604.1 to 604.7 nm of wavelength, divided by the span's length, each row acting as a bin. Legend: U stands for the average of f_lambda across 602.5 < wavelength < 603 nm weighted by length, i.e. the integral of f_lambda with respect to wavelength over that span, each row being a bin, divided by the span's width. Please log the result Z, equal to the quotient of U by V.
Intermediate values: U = 21.2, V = 22.5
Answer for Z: 0.94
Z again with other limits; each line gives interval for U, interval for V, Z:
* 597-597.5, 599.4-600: 0.87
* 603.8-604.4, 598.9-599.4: 1.12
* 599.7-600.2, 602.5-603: 0.95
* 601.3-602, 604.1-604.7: 0.91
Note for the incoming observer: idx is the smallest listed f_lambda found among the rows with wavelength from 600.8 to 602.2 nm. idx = 19.85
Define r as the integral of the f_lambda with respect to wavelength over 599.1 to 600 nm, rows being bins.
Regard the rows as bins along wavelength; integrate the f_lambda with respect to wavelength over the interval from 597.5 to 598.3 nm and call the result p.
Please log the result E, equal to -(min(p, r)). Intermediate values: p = 14.2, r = 18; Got -14.2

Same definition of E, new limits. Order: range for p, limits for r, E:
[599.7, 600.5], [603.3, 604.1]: -16.0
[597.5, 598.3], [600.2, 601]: -14.2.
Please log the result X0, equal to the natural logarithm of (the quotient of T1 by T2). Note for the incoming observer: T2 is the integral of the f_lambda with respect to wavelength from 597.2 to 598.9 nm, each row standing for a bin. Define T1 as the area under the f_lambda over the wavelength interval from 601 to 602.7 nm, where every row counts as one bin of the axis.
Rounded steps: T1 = 34.8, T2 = 30.7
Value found 0.12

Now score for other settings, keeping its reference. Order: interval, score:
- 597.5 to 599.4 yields 599.275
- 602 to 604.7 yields 603.152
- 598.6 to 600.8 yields 599.552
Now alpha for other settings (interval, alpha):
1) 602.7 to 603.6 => 21.5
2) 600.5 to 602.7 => 19.7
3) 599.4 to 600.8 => 19.7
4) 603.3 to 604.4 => 21.8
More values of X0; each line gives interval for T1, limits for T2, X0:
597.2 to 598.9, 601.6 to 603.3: -0.15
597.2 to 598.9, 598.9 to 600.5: -0.04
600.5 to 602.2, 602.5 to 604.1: -0.01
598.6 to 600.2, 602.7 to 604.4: -0.16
